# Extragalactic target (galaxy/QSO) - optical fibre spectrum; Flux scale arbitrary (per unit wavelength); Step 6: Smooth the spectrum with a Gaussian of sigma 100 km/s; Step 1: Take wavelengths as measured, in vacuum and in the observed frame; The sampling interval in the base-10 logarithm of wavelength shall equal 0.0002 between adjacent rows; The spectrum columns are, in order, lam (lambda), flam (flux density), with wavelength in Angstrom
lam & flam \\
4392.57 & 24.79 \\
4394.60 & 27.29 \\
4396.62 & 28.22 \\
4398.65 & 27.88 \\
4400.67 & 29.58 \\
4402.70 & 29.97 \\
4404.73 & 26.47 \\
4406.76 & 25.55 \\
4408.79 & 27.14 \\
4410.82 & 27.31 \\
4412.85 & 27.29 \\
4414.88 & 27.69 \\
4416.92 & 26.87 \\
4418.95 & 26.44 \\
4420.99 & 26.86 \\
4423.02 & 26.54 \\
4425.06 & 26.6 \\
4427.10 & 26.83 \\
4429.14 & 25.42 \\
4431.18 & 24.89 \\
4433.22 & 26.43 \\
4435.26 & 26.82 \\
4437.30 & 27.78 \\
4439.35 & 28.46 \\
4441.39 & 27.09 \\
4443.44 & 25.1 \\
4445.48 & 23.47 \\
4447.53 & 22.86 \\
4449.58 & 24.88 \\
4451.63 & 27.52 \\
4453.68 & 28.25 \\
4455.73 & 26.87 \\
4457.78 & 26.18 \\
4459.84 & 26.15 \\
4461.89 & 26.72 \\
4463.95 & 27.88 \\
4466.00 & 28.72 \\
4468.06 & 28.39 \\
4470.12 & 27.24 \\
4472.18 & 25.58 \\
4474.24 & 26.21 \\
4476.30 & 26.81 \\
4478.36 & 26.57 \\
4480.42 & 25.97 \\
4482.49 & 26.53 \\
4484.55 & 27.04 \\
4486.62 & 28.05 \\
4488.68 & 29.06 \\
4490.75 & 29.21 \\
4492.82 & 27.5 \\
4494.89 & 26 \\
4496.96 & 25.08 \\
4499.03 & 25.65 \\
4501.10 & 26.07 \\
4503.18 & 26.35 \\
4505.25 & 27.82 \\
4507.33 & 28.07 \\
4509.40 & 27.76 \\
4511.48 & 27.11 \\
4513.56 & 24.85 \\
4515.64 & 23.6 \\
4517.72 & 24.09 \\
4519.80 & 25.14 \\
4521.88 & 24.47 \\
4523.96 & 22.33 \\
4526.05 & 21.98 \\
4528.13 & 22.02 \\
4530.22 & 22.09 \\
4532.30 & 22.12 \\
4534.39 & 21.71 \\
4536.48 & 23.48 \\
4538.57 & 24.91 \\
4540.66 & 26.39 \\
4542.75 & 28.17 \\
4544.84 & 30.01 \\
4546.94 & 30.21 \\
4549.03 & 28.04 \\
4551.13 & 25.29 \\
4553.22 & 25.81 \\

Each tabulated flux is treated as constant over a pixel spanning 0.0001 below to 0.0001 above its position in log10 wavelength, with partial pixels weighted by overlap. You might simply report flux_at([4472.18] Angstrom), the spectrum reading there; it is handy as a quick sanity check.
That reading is 25.58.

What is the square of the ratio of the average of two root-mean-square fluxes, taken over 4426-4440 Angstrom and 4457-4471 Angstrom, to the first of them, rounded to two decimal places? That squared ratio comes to 1.02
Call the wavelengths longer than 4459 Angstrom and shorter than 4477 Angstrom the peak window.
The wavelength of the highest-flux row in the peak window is 4466.00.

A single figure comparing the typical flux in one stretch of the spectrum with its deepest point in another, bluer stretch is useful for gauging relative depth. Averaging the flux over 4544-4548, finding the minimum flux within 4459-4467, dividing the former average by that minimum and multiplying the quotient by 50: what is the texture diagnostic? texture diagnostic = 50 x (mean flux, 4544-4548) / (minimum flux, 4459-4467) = 58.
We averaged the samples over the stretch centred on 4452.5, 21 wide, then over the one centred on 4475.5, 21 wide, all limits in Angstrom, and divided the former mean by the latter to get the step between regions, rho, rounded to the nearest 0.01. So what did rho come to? 0.96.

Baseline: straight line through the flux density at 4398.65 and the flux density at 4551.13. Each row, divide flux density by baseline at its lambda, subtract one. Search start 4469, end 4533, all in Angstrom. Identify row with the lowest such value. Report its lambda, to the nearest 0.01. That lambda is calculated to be 4526.05 Angstrom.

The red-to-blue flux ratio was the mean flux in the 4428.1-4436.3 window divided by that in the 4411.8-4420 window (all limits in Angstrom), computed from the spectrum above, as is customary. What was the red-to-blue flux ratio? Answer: 0.96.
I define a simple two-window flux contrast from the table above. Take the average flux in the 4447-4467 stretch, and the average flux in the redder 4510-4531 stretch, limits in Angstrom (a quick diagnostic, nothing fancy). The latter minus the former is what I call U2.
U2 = -2.8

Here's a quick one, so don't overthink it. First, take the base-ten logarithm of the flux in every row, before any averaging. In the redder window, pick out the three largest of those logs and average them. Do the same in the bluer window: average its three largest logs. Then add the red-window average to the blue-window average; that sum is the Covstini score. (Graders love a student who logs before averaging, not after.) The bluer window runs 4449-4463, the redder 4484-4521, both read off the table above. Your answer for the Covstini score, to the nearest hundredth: 2.90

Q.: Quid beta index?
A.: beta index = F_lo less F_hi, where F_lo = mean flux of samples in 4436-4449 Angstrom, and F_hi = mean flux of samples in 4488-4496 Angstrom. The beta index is -2.1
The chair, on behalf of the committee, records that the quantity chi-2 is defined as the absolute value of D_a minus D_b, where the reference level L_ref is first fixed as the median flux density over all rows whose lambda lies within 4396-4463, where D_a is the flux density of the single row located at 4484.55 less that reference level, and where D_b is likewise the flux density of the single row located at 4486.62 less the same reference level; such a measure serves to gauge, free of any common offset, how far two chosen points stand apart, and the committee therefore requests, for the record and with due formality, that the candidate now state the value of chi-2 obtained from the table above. 1.0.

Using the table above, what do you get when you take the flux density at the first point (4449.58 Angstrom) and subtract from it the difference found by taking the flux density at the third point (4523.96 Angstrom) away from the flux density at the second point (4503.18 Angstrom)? 20.9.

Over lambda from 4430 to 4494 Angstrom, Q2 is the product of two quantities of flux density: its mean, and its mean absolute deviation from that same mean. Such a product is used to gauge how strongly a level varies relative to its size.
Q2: 30.1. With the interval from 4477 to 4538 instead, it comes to 48.7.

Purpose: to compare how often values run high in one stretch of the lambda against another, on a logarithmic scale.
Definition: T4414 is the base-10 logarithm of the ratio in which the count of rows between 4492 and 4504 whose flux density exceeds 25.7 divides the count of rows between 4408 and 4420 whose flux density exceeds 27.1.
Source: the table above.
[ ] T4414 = 0.00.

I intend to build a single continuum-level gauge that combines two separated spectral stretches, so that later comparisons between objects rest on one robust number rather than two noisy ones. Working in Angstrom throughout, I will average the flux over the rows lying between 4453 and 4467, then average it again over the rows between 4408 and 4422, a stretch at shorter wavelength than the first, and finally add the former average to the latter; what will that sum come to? 54.3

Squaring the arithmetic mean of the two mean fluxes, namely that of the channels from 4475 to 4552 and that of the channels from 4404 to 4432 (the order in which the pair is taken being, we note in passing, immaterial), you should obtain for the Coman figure 688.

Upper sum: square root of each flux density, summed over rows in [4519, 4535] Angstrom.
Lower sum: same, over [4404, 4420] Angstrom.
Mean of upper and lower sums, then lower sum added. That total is 81.2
